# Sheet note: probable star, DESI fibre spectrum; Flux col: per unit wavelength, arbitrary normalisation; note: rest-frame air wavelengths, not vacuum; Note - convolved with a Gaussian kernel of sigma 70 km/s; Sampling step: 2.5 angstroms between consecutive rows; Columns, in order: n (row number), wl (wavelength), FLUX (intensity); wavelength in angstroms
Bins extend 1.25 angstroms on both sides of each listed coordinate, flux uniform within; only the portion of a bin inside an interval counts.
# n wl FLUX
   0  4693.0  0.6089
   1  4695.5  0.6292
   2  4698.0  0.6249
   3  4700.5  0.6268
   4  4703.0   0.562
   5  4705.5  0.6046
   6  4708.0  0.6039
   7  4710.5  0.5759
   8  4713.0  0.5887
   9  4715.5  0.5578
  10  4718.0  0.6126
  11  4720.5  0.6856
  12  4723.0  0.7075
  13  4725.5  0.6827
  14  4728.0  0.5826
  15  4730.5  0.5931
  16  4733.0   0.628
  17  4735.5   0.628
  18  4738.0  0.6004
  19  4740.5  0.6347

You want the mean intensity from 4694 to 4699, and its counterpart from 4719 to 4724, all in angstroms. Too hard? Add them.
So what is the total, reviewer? 1.32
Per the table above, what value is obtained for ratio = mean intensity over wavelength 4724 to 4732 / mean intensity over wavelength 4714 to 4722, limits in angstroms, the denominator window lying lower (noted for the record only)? 1.00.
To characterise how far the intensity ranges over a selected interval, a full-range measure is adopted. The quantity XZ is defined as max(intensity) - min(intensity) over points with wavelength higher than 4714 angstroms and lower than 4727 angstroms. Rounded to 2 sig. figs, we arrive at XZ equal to 0.15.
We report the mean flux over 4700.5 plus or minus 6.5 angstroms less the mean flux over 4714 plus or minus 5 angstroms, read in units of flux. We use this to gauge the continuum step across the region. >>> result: 0.026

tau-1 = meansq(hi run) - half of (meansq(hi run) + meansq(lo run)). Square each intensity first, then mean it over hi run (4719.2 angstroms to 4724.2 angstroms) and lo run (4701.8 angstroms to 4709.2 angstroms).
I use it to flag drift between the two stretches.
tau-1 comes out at 0.068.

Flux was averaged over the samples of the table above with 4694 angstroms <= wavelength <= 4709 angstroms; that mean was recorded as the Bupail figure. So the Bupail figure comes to 0.609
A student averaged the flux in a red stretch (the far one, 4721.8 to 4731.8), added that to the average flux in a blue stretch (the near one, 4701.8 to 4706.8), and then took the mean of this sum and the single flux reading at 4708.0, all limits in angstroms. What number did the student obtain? 0.914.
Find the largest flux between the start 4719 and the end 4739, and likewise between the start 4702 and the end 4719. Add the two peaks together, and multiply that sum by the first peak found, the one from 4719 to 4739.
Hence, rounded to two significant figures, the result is 0.93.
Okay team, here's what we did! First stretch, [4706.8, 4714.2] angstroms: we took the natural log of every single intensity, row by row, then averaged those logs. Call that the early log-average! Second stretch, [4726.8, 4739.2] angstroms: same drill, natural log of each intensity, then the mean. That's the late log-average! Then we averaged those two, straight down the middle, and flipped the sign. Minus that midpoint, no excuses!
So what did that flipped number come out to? 0.515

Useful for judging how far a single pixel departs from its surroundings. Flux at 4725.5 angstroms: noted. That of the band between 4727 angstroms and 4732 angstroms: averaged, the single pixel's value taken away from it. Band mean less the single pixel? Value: -0.09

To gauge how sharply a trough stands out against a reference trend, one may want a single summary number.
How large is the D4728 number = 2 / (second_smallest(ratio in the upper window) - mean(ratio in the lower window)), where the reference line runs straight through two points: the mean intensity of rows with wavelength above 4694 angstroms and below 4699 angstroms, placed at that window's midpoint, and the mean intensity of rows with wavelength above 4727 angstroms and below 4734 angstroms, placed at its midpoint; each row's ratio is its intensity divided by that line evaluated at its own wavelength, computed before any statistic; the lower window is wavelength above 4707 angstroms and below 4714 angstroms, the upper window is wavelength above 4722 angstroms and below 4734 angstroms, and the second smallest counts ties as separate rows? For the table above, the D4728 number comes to 66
